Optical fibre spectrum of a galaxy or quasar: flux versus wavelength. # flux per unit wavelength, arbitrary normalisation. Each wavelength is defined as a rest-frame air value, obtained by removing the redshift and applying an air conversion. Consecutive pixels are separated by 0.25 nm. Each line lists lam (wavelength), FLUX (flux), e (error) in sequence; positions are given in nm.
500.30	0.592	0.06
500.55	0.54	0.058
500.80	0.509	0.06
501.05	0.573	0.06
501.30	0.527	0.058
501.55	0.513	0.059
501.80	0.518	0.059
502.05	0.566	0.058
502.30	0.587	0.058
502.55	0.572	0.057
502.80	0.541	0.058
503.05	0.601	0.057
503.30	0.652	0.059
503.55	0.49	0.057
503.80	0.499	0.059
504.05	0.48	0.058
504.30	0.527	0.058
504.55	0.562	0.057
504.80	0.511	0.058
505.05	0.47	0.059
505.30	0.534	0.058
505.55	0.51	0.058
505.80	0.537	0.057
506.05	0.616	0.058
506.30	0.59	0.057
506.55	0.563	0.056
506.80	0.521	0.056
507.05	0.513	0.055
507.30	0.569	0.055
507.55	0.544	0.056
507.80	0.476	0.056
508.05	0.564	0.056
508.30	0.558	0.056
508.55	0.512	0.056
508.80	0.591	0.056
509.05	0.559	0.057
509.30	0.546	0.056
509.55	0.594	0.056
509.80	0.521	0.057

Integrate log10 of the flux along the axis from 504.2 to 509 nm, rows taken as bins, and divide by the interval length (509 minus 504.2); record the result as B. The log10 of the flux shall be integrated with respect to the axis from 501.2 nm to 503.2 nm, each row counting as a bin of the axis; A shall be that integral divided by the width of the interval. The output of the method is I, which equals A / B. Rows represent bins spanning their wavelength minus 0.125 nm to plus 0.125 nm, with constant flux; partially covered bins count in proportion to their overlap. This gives 0.96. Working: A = -0.257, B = -0.268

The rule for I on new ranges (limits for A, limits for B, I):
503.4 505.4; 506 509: 1.12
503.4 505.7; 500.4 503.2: 1.13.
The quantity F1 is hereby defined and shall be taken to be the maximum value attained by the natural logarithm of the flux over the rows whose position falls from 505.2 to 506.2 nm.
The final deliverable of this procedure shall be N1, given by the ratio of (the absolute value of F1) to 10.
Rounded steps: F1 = -0.48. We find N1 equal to 0.0485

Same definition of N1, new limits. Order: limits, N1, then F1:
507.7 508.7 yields 0.0573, -0.57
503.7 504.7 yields 0.0576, -0.58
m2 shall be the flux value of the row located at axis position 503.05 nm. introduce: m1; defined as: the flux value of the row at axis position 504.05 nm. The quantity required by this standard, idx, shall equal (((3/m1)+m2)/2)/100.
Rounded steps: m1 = 0.48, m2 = 0.601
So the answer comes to 0.034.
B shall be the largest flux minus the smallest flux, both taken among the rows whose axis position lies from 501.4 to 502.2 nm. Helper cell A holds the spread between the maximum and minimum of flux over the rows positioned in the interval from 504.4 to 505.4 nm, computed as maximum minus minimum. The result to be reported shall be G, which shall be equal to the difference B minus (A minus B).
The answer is 0.01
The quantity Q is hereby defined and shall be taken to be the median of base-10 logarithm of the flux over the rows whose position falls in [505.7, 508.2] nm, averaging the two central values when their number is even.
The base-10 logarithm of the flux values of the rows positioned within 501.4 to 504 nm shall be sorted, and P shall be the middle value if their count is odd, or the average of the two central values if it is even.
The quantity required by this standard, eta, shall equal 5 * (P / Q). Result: 5.00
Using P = -0.257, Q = -0.257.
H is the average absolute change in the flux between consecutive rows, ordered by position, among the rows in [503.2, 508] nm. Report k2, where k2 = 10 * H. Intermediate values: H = 0.0450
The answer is 0.45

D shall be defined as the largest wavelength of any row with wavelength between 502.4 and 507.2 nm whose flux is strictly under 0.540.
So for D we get 507.05 nm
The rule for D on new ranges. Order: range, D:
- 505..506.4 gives 505.80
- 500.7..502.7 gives 501.80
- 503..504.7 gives 504.30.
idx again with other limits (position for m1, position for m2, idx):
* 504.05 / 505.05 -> 0.034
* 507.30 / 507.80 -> 0.029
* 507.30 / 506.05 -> 0.029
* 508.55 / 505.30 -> 0.032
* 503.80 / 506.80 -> 0.033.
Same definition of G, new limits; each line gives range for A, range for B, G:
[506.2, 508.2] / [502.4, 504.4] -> 0.23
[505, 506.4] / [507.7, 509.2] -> 0.08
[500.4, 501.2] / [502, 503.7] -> 0.26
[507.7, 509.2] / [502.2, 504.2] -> 0.23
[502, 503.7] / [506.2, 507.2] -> -0.01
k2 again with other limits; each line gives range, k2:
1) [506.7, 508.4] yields 0.42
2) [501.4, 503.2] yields 0.30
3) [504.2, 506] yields 0.40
